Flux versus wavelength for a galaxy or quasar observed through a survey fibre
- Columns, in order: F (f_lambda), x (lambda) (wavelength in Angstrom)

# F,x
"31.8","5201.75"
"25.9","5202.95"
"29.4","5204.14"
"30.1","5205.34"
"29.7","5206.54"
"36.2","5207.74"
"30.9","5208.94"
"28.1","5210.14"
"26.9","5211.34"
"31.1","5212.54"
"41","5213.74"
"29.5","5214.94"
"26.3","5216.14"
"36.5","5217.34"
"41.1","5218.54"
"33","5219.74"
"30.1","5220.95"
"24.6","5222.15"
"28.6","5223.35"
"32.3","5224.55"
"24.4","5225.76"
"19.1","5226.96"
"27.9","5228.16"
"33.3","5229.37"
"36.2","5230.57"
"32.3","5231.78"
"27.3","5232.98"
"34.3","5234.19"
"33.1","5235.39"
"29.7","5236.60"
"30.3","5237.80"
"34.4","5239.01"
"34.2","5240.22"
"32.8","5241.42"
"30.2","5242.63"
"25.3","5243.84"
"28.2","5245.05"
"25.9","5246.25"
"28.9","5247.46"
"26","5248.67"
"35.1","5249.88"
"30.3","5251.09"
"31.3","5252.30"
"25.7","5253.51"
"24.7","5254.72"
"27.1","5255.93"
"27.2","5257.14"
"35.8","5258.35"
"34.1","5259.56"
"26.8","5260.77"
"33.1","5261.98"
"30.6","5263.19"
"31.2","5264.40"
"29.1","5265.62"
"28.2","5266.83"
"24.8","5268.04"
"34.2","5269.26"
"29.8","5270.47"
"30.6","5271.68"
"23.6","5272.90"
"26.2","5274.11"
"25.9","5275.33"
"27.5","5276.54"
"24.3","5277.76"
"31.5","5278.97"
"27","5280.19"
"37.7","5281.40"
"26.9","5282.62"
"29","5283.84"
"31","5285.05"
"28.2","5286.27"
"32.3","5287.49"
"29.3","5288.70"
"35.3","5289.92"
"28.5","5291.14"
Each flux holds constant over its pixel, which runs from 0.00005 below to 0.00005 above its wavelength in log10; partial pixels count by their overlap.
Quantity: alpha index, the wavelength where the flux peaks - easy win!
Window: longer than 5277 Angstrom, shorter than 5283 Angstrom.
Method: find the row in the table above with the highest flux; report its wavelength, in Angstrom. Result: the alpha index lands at 5281.40 Angstrom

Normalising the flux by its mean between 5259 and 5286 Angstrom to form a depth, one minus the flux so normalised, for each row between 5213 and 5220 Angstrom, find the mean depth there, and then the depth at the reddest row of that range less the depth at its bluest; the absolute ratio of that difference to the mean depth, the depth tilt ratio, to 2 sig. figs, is 1.5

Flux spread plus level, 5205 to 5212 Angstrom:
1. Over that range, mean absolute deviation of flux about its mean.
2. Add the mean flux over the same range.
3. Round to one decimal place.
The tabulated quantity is 32.5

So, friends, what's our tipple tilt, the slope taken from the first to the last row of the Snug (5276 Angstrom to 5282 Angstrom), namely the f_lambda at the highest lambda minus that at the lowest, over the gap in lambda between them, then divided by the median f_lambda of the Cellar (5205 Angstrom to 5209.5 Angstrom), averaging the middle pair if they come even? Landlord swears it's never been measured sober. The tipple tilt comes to 0.069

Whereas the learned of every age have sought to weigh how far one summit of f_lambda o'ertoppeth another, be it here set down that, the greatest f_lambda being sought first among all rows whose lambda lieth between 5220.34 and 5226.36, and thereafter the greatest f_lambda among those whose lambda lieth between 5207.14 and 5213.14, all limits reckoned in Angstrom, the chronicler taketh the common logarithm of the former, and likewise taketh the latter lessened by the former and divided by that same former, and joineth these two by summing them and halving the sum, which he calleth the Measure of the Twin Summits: 0.815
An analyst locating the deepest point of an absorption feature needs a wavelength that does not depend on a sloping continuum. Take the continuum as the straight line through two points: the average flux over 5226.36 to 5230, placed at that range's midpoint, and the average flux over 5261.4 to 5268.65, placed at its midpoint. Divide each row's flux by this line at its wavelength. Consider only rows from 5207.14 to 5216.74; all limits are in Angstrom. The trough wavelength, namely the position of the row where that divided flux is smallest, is 5216.14 Angstrom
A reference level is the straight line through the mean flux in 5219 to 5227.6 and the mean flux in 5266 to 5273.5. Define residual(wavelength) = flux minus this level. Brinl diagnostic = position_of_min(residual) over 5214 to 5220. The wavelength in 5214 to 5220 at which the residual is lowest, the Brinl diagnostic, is 5216.14 Angstrom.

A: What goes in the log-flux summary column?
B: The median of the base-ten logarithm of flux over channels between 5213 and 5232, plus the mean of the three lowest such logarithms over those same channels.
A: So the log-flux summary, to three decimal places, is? 2.847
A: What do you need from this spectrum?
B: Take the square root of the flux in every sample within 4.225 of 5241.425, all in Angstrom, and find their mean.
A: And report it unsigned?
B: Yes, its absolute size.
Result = 5.54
